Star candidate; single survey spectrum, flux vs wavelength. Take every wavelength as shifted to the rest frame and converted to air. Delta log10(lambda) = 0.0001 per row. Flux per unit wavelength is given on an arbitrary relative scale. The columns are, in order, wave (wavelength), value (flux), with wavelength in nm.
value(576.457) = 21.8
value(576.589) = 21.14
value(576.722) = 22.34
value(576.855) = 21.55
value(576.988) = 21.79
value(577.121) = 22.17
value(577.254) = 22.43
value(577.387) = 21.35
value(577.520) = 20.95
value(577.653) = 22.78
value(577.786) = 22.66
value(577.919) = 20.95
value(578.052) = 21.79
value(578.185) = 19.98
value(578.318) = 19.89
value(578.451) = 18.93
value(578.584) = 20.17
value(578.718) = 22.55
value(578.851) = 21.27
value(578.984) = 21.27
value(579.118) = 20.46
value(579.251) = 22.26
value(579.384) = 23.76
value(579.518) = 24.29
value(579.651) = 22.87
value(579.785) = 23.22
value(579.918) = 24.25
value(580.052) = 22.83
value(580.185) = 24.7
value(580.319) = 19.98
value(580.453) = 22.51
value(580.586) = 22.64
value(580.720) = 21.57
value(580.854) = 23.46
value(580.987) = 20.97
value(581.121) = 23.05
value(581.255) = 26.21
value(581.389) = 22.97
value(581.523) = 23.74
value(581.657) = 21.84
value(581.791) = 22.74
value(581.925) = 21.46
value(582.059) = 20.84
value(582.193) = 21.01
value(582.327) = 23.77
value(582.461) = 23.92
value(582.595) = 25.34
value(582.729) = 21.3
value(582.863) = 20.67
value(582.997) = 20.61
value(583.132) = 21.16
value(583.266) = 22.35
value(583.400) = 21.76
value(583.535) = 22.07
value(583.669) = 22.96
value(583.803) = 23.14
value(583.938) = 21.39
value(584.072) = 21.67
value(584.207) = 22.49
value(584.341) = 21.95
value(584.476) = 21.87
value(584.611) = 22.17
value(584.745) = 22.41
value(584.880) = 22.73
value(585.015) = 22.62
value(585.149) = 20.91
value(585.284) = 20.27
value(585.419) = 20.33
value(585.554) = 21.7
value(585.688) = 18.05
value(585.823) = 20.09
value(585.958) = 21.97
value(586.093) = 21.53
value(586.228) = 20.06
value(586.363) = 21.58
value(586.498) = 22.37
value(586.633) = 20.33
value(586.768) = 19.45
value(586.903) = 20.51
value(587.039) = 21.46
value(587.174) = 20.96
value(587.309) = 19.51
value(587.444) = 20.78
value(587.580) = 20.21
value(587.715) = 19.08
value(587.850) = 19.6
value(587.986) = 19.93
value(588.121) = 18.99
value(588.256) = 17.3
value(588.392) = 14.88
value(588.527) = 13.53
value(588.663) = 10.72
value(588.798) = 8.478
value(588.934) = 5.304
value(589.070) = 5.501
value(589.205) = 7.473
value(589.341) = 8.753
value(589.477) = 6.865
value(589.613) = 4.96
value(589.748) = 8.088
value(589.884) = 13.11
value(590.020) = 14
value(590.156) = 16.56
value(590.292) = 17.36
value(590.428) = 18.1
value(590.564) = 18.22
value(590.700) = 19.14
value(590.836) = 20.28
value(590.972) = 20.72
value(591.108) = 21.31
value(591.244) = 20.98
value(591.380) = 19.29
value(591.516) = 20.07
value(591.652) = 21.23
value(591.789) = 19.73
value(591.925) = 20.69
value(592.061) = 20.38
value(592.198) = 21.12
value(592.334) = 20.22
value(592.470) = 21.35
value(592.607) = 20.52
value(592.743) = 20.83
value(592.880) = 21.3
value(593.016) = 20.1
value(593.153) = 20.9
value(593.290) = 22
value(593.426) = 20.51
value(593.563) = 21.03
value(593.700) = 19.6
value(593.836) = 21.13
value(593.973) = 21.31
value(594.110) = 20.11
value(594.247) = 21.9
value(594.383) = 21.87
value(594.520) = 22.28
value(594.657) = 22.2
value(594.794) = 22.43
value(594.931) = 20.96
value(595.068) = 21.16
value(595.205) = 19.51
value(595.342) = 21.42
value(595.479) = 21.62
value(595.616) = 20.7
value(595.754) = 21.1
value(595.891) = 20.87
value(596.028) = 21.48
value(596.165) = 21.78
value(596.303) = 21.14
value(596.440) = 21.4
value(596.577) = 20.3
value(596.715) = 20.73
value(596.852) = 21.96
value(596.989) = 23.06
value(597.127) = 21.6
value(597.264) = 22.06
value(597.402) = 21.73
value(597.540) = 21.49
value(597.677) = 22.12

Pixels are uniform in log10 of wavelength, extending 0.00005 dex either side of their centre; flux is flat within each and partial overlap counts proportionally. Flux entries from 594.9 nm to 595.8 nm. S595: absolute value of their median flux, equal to 21.1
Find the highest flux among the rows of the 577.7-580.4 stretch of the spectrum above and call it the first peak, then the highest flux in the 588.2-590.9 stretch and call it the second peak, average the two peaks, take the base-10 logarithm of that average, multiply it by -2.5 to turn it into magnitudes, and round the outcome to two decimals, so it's -3.38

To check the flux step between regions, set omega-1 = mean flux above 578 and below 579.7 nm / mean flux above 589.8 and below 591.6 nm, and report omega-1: 1.17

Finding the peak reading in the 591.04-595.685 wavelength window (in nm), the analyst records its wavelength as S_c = 594.794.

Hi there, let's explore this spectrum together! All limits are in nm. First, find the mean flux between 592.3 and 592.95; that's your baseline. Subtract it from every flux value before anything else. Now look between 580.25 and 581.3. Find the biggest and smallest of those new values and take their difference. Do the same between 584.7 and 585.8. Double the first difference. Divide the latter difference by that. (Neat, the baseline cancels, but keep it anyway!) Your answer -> 0.4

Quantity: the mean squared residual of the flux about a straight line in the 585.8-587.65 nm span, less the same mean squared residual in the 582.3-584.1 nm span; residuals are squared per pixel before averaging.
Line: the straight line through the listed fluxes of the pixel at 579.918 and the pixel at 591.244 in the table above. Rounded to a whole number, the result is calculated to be 0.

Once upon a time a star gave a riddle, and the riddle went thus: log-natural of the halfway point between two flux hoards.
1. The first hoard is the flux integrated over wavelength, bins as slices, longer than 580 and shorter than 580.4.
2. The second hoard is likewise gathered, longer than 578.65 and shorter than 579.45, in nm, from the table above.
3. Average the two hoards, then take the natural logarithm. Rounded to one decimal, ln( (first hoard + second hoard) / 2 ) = 2.6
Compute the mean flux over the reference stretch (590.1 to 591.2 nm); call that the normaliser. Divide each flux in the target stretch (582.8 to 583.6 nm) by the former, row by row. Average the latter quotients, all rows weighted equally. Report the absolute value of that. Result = 1.13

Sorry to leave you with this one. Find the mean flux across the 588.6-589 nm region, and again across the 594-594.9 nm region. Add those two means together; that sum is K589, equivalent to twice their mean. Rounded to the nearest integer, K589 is 30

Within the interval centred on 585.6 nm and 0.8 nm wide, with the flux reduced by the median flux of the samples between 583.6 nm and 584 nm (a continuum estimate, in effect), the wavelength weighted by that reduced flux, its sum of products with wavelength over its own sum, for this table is 585.60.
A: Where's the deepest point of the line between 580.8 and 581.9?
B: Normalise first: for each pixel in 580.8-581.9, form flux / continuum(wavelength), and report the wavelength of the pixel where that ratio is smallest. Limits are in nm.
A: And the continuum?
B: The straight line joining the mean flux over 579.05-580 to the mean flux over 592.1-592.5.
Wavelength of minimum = 580.987 nm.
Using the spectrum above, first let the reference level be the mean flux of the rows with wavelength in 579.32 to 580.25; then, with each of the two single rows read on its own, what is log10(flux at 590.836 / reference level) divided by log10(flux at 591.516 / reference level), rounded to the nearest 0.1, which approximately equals 0.9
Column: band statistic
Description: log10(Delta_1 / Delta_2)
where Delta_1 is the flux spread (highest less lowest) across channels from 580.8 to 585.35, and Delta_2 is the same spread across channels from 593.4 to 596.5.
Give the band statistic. 0.31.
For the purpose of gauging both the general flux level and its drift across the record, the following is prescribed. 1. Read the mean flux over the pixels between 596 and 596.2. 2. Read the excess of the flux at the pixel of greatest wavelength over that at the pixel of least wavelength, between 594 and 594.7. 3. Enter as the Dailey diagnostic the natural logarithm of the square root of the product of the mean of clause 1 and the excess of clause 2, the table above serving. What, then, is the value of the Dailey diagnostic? 1.9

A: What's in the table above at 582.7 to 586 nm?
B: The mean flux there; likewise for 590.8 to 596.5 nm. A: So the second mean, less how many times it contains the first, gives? 20.0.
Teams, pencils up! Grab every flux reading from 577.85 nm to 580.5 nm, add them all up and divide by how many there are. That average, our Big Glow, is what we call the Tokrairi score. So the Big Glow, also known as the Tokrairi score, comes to 21.9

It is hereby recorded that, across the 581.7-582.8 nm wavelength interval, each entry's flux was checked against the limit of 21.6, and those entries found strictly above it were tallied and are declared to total 4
